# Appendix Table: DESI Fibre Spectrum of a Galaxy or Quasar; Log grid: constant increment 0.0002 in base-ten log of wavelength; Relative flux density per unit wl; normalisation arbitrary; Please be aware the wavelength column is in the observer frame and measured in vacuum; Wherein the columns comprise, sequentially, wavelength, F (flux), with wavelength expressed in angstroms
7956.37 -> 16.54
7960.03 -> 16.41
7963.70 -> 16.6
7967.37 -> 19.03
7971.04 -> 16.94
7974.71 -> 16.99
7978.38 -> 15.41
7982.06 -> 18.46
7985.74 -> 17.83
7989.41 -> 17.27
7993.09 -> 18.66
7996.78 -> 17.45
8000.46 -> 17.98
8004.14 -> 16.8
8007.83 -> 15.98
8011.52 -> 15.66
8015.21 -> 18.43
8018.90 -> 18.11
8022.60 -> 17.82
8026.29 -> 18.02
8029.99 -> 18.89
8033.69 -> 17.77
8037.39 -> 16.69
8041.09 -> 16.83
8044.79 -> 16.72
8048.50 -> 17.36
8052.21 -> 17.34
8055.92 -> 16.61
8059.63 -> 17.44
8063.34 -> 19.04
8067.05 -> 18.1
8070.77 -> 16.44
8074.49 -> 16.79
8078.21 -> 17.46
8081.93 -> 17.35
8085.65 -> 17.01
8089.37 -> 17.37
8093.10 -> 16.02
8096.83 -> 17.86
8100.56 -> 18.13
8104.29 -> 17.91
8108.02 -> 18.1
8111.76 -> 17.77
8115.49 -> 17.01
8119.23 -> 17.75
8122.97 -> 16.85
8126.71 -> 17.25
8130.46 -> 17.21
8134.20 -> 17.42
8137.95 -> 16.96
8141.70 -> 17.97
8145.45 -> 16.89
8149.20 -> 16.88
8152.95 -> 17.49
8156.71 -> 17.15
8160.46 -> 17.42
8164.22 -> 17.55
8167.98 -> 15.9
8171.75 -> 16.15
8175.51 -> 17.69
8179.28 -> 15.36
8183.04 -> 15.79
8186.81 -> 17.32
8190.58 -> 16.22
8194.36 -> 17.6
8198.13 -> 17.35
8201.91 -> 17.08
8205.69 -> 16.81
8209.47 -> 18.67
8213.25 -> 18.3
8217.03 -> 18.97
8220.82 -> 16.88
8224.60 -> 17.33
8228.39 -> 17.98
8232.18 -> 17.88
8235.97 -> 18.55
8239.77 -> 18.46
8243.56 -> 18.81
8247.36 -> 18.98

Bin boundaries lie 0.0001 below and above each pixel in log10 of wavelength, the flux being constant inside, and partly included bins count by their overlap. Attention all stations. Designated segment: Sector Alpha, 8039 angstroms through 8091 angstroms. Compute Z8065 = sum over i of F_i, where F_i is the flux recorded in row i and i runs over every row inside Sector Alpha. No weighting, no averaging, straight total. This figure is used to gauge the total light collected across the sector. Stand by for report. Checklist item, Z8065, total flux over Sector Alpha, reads 242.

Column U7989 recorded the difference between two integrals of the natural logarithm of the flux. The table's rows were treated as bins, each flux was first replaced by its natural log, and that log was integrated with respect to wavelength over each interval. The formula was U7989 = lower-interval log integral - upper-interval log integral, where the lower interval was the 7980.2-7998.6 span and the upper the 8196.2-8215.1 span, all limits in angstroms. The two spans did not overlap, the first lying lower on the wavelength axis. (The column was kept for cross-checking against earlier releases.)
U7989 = -1.1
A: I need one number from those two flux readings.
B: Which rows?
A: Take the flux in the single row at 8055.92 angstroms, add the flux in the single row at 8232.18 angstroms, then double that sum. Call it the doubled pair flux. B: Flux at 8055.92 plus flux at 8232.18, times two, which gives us 69.0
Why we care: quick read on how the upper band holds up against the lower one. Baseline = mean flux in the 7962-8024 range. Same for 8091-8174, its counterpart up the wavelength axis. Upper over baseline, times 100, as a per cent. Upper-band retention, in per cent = 99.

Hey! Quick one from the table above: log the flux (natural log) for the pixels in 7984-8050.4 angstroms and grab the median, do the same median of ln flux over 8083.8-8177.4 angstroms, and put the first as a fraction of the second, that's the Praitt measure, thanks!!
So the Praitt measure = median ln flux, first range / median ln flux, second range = 1.00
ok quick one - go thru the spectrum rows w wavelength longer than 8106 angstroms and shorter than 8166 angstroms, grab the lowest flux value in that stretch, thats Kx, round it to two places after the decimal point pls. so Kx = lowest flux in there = 16.85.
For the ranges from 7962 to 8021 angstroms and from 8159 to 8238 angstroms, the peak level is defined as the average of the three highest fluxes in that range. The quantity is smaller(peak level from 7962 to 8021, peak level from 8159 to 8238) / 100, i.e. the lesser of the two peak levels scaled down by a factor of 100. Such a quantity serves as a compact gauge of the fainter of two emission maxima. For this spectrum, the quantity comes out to 0.187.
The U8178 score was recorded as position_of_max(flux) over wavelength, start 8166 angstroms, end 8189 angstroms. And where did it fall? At 8175.51 angstroms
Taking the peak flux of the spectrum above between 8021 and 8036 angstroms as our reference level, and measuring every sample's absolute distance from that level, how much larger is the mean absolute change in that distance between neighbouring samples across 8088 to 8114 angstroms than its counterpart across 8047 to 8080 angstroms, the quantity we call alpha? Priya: -0.1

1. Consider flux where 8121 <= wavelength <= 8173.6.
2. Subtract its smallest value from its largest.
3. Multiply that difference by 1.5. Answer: 3.1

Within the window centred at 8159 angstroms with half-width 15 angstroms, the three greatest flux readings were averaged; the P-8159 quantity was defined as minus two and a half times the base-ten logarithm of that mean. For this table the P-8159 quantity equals -3.11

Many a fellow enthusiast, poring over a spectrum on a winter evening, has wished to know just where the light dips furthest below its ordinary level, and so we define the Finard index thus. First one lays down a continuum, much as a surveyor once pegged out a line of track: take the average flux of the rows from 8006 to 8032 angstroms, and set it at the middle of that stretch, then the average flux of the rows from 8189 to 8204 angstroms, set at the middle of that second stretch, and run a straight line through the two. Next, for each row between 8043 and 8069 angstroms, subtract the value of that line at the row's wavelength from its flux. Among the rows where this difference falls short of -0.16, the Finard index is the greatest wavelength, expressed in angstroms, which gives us 8055.92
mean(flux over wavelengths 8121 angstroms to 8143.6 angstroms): 17.3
